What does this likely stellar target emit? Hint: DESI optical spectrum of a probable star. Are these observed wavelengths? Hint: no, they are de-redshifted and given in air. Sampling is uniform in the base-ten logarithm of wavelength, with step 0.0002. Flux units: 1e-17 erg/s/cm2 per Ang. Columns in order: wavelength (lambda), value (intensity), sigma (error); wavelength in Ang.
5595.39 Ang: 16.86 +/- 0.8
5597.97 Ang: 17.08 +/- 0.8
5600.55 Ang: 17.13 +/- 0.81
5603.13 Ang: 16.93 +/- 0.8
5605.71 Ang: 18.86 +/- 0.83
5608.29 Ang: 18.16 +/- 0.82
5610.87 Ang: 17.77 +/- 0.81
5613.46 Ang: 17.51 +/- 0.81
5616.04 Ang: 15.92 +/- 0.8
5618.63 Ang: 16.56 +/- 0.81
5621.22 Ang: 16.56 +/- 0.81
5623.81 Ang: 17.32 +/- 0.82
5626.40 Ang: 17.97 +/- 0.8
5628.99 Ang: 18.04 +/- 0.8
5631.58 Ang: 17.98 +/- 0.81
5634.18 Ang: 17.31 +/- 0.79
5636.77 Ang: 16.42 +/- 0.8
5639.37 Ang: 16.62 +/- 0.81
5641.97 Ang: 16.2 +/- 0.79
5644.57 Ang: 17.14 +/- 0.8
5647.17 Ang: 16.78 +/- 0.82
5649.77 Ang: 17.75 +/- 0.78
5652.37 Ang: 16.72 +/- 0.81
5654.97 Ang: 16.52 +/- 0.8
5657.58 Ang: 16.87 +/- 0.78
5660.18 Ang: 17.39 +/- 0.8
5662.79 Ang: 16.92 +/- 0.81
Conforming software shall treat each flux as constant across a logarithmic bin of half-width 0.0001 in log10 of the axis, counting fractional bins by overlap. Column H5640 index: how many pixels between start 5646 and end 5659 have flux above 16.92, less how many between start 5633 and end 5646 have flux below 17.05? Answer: -2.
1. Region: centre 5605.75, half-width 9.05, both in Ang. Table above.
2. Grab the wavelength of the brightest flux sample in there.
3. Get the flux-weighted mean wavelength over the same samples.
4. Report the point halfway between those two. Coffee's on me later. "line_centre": 5605.8 Ang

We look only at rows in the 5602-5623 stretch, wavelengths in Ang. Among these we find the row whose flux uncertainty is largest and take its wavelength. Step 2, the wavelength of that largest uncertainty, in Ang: 5605.71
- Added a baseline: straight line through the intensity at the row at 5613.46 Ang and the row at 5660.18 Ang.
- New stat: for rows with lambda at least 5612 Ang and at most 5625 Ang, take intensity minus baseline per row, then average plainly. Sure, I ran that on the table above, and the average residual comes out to -0.7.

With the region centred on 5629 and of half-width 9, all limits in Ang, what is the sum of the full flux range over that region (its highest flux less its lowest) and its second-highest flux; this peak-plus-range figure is 19.6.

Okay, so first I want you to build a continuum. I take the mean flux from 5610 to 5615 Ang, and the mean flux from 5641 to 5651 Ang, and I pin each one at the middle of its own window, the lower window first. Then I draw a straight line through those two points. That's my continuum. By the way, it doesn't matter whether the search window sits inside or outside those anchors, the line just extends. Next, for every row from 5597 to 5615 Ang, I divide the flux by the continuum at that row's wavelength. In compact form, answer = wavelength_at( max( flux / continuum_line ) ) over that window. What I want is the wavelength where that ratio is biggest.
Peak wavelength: 5605.71 Ang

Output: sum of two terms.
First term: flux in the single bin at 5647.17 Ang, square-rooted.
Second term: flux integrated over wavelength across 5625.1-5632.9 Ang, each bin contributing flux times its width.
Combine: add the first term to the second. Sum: 144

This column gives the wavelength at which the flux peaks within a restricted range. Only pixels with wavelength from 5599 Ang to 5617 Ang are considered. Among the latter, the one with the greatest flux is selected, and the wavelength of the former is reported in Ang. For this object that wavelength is 5605.71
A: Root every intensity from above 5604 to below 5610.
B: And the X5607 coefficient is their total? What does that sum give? 8.60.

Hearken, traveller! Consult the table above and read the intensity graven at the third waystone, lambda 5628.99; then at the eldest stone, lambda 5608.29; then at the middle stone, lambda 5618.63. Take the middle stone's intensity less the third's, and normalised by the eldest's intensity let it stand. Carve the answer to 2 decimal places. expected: -0.08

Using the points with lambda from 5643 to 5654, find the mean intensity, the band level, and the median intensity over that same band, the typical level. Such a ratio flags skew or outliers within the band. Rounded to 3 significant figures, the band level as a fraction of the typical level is 1.01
